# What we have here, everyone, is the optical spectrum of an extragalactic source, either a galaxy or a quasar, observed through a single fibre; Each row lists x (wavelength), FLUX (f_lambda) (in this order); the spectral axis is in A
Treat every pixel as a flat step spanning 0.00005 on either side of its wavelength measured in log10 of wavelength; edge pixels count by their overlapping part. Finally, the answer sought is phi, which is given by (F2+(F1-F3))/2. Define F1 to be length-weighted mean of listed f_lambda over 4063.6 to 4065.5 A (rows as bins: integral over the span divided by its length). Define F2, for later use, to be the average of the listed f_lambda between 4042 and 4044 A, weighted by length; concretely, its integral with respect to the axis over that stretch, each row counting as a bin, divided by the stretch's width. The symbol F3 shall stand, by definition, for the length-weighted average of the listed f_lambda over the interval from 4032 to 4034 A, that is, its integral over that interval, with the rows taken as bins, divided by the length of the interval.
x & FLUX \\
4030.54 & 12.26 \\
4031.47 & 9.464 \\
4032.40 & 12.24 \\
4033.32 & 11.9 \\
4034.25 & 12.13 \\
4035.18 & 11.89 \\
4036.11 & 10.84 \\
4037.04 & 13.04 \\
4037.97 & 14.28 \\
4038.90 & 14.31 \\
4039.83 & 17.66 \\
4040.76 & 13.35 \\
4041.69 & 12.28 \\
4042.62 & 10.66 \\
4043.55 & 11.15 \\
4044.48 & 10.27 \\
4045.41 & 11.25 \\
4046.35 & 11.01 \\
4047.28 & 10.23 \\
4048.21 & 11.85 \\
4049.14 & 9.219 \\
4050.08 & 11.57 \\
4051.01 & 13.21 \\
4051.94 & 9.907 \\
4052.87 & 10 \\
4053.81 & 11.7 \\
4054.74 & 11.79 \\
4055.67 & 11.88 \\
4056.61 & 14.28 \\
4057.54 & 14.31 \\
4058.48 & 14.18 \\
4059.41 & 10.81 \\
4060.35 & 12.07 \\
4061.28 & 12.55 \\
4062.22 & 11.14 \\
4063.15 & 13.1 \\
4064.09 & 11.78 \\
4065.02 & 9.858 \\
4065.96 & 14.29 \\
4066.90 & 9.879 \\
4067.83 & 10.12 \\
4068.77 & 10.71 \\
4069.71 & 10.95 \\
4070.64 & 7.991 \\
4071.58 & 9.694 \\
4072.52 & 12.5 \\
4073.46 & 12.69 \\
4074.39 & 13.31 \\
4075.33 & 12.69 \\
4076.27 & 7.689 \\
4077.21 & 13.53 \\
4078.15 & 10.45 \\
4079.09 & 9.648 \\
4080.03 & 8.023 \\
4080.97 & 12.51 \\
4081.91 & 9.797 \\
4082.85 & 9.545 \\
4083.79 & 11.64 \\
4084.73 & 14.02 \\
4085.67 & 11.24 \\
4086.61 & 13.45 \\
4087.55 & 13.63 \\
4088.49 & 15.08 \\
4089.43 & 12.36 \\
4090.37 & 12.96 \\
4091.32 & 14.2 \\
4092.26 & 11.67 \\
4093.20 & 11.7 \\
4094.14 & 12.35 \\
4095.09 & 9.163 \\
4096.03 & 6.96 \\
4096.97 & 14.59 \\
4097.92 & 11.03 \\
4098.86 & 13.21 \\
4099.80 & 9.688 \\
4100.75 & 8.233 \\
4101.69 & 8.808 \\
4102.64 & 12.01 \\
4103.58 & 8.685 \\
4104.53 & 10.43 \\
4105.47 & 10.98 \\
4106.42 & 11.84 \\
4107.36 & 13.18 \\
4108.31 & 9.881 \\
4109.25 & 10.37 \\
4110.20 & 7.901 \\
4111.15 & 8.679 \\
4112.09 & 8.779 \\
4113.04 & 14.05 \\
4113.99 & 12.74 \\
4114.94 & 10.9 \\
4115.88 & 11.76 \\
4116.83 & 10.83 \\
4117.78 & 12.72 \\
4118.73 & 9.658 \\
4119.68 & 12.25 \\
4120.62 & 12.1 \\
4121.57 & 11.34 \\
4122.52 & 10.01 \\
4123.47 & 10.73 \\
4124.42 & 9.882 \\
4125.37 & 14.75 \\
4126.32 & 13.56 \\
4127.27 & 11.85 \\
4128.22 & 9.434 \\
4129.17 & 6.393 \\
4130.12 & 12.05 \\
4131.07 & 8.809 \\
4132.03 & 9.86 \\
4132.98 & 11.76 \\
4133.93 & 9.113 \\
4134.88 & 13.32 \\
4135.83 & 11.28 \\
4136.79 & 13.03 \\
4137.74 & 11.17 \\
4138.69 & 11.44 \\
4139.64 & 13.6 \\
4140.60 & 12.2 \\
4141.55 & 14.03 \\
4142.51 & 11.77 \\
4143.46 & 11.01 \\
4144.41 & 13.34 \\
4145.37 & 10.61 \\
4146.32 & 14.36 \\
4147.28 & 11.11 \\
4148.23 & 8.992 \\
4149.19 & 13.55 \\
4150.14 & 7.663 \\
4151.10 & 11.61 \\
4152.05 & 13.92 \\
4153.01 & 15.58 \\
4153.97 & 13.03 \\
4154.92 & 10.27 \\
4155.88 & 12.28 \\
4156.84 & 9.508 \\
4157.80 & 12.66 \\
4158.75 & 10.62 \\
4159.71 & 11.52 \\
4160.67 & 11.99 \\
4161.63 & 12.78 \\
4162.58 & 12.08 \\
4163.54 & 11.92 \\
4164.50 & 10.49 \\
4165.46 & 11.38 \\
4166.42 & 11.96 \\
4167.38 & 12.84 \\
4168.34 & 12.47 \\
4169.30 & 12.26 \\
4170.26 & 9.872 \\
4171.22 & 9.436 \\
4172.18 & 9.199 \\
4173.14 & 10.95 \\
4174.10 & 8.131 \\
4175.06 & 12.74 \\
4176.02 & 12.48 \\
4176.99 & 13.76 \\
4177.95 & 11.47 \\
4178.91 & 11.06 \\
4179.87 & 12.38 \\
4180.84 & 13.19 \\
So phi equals 4.9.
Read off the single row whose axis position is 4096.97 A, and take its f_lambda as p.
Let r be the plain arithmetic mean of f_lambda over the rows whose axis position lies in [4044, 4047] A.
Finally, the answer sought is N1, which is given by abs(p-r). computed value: 3.7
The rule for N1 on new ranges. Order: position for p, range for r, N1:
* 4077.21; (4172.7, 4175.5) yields 2.9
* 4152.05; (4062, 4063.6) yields 1.8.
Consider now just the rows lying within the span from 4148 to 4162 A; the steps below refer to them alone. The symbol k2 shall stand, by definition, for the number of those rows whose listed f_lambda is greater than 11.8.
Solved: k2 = 8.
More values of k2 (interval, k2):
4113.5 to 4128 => 7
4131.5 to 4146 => 6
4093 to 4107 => 5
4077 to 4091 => 8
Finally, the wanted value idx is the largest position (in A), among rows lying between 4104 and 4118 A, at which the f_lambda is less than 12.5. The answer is 4116.83 A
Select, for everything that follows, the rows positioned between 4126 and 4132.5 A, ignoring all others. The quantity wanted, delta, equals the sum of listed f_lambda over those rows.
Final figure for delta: 72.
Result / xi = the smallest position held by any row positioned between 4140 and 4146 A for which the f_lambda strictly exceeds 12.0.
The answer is 4140.60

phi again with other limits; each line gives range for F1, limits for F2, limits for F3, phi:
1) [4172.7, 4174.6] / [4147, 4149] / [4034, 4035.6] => 4.0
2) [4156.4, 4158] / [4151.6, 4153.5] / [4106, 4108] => 6.6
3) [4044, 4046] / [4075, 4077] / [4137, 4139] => 4.8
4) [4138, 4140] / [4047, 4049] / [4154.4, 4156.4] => 6.0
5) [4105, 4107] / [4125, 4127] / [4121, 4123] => 7.3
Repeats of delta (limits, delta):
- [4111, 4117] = 78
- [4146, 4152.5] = 81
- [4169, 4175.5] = 73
